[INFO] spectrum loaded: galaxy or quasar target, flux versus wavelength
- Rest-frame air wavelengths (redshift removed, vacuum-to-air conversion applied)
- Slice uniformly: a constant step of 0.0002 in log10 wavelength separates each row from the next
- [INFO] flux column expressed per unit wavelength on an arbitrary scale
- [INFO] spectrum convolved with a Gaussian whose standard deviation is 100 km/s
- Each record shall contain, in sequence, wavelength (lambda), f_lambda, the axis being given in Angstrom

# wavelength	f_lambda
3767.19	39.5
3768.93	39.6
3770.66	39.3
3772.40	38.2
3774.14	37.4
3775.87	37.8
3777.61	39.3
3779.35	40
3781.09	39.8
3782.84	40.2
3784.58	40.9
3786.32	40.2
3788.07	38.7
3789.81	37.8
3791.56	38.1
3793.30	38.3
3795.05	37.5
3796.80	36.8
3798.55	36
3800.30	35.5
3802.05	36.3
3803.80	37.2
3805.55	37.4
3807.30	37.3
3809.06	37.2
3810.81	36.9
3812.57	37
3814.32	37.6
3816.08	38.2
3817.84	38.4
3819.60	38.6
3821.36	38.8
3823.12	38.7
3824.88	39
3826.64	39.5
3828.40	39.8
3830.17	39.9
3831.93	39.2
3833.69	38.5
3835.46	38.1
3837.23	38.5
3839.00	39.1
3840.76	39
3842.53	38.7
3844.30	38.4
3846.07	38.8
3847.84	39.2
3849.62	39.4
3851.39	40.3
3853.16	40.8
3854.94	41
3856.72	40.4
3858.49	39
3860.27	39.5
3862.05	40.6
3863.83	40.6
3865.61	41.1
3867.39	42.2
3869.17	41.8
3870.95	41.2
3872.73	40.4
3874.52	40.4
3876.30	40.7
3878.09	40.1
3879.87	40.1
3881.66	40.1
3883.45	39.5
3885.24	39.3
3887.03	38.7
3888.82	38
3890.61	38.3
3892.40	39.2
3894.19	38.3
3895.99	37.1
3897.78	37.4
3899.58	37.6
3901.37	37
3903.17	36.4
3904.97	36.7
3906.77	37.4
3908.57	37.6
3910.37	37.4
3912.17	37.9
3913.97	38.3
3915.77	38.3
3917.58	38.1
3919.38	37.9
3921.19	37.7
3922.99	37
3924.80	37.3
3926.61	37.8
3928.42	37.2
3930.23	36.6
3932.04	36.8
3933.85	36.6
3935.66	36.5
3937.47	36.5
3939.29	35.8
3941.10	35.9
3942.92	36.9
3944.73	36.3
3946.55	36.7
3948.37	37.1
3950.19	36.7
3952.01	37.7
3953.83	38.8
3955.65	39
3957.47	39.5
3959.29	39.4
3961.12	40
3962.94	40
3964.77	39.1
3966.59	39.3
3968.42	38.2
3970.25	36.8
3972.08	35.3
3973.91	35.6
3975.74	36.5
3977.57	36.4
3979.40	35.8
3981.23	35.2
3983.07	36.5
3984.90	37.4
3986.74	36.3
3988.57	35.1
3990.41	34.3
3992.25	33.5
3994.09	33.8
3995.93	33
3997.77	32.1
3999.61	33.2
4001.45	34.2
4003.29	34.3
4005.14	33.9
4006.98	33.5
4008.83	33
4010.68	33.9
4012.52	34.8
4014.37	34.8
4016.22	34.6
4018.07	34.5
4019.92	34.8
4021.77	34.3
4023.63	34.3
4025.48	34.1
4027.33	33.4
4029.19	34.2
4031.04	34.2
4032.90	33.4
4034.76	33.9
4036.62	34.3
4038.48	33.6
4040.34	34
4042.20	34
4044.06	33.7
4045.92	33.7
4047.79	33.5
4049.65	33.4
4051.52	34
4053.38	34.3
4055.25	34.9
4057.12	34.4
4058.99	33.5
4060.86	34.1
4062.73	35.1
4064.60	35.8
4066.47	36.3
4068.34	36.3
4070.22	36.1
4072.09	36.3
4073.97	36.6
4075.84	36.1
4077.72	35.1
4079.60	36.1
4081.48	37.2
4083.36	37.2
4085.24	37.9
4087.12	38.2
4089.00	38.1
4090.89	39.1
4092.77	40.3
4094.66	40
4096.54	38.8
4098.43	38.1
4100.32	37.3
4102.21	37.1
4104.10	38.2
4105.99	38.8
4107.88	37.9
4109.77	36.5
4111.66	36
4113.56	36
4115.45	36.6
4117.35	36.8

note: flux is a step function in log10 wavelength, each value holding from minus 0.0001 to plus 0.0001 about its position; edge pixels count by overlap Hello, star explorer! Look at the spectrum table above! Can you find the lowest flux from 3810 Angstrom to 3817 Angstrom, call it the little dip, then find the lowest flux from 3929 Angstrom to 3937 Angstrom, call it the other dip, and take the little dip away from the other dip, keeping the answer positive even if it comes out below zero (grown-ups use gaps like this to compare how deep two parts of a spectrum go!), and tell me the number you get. 0.4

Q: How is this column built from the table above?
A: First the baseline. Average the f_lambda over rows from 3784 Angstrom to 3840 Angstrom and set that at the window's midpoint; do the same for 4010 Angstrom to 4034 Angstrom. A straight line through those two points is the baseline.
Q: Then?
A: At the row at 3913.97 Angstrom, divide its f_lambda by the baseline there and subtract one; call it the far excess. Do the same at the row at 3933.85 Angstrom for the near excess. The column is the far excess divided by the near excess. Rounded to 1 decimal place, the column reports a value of 2.8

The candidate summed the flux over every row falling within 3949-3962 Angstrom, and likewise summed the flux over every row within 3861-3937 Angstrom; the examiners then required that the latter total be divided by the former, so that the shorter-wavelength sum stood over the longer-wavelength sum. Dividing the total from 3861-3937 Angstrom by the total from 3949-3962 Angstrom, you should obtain 6.0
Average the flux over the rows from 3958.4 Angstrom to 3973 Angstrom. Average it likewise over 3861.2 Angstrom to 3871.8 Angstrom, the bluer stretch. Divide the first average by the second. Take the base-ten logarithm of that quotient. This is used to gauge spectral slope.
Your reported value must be -0.030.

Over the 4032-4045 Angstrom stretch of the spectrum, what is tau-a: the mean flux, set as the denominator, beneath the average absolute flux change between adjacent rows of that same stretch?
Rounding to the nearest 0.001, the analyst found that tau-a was 0.011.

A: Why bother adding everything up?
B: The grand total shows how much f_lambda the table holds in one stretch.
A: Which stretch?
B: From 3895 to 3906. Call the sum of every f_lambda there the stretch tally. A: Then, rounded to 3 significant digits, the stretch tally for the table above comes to 222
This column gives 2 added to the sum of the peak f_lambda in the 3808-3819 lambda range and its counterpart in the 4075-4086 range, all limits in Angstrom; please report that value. 78.3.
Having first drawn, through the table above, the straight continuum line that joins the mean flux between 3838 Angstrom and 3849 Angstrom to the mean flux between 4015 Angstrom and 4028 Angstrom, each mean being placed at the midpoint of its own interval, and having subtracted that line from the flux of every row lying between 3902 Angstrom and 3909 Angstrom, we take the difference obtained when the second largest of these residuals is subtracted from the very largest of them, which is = 0.2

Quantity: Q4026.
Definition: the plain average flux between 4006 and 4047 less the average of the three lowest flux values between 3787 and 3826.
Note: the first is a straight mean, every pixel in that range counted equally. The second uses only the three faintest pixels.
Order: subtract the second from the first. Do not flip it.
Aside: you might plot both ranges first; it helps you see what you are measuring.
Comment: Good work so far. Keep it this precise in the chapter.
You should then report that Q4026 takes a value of -2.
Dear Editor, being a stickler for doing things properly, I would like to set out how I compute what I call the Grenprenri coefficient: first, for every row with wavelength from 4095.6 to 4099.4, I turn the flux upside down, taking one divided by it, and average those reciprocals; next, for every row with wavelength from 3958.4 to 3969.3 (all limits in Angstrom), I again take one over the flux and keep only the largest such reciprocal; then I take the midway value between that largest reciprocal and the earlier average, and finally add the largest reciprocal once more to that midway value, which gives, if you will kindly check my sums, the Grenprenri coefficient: 0.0523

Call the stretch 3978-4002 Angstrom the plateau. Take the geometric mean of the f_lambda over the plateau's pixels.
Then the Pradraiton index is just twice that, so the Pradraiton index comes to 69.2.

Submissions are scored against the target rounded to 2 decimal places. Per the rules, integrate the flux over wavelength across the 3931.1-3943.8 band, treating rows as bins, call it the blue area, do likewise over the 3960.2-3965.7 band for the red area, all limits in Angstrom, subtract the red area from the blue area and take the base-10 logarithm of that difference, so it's 2.39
